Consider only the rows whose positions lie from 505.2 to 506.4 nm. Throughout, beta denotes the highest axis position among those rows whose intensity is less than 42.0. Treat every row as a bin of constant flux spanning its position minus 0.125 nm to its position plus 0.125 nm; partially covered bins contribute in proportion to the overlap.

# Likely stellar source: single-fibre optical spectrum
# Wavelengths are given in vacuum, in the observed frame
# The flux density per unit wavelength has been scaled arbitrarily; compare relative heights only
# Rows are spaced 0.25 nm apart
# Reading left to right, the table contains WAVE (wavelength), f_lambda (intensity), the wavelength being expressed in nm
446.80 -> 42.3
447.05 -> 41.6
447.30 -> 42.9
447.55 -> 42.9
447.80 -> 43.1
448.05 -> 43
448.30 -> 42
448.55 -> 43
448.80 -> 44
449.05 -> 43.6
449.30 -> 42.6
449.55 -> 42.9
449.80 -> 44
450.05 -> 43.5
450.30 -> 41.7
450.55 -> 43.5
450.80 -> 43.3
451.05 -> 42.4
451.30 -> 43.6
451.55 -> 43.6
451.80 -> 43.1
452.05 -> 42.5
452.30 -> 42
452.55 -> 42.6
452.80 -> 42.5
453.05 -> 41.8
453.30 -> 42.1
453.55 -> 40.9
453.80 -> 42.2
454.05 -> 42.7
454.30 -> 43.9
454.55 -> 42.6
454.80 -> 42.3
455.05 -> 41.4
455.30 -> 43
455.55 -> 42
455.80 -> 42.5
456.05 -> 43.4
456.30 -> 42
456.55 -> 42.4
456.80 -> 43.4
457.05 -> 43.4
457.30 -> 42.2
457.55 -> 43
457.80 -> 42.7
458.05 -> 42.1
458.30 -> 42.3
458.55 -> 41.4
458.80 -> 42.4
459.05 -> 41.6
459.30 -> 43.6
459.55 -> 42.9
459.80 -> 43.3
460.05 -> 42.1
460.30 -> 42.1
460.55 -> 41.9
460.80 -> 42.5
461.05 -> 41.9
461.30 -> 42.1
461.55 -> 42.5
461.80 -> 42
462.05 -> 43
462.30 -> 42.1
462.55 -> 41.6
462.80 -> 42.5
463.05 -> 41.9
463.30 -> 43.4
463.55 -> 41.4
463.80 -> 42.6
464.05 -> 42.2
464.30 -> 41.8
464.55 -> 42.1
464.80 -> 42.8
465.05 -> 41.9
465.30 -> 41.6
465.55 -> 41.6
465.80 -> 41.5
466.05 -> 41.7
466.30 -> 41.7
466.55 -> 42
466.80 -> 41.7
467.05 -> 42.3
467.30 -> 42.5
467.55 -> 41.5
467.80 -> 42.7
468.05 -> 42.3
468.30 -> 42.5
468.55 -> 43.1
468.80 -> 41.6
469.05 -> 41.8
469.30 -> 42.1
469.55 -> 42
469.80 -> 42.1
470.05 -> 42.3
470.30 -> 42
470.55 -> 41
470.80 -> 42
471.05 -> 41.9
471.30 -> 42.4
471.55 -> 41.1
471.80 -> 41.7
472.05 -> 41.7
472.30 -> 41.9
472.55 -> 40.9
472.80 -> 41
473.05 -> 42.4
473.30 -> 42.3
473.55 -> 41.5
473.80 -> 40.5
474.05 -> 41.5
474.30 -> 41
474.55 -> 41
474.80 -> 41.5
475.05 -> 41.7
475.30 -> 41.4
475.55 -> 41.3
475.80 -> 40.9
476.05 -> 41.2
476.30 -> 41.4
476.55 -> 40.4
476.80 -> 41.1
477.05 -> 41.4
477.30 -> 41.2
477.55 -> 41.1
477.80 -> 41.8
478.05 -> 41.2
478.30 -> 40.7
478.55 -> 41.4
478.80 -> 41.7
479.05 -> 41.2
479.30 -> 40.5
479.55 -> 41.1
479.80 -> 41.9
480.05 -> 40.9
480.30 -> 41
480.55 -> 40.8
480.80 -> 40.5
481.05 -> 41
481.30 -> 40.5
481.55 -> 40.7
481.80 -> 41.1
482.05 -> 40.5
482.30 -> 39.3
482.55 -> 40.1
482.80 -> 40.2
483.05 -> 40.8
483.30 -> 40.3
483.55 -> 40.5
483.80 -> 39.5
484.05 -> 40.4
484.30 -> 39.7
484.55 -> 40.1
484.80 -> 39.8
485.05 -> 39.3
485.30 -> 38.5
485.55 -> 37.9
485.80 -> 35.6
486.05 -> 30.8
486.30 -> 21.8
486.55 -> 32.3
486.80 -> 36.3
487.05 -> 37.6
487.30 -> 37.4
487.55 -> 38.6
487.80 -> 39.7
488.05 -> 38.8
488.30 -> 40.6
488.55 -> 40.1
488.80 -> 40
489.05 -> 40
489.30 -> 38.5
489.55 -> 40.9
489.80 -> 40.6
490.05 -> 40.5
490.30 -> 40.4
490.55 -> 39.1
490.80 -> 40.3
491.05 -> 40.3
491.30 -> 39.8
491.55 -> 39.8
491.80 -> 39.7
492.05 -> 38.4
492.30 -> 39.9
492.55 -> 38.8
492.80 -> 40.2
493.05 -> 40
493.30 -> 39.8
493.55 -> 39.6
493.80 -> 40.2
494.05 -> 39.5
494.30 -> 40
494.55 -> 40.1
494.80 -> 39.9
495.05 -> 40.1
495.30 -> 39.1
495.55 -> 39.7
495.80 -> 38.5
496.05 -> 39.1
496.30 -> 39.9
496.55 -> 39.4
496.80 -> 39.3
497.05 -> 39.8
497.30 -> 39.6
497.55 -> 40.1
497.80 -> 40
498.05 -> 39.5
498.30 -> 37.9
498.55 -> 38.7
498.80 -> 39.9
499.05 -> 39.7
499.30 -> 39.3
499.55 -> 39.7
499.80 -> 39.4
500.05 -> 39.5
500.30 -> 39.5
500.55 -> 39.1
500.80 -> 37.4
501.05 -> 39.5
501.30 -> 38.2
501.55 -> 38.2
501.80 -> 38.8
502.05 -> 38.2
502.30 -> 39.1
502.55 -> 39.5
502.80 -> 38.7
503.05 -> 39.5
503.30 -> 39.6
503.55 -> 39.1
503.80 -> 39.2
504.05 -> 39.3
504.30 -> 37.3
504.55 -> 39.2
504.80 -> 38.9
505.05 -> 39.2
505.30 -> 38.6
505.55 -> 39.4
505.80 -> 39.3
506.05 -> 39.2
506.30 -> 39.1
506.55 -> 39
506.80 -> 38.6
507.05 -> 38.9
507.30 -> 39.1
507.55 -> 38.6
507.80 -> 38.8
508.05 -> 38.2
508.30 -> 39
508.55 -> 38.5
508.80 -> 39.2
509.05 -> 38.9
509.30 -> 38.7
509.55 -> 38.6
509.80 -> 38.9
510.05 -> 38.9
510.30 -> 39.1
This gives 506.30 nm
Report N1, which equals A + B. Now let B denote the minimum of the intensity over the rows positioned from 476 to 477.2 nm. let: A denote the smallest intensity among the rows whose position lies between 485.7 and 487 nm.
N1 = 62.2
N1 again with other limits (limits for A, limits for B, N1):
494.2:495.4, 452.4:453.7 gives 80.0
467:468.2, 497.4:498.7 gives 79.4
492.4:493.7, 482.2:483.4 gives 78.1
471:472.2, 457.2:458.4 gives 83.2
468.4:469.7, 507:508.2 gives 79.8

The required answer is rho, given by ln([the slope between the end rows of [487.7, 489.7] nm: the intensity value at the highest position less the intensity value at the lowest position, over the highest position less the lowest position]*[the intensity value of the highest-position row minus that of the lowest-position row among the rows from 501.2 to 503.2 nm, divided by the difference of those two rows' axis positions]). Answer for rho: -0.7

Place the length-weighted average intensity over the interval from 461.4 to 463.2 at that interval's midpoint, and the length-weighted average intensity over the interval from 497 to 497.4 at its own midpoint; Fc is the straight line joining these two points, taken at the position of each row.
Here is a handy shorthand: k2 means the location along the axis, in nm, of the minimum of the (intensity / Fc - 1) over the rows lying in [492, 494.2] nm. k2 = 492.05 nm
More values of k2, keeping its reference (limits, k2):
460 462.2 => 460.55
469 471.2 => 470.55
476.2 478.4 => 476.55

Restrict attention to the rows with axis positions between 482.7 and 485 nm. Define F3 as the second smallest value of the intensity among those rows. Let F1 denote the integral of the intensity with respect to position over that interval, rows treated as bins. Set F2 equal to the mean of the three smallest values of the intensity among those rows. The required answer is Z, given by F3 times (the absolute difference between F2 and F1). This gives 2088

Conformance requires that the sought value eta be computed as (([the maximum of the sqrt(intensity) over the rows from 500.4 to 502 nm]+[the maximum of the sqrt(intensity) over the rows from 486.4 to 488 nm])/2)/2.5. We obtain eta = 2.52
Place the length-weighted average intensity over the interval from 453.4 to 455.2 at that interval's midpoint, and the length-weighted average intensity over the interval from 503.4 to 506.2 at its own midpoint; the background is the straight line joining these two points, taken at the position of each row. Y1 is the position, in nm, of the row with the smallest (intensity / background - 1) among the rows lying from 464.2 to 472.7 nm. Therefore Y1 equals 470.55 nm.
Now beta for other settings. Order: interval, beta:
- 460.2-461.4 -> 461.05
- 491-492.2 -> 492.05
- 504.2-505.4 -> 505.30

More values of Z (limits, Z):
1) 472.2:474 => 1386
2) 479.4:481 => 1016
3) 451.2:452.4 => 384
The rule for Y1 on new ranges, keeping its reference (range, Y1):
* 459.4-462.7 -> 462.55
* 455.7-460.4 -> 458.55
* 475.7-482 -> 476.55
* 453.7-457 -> 455.05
